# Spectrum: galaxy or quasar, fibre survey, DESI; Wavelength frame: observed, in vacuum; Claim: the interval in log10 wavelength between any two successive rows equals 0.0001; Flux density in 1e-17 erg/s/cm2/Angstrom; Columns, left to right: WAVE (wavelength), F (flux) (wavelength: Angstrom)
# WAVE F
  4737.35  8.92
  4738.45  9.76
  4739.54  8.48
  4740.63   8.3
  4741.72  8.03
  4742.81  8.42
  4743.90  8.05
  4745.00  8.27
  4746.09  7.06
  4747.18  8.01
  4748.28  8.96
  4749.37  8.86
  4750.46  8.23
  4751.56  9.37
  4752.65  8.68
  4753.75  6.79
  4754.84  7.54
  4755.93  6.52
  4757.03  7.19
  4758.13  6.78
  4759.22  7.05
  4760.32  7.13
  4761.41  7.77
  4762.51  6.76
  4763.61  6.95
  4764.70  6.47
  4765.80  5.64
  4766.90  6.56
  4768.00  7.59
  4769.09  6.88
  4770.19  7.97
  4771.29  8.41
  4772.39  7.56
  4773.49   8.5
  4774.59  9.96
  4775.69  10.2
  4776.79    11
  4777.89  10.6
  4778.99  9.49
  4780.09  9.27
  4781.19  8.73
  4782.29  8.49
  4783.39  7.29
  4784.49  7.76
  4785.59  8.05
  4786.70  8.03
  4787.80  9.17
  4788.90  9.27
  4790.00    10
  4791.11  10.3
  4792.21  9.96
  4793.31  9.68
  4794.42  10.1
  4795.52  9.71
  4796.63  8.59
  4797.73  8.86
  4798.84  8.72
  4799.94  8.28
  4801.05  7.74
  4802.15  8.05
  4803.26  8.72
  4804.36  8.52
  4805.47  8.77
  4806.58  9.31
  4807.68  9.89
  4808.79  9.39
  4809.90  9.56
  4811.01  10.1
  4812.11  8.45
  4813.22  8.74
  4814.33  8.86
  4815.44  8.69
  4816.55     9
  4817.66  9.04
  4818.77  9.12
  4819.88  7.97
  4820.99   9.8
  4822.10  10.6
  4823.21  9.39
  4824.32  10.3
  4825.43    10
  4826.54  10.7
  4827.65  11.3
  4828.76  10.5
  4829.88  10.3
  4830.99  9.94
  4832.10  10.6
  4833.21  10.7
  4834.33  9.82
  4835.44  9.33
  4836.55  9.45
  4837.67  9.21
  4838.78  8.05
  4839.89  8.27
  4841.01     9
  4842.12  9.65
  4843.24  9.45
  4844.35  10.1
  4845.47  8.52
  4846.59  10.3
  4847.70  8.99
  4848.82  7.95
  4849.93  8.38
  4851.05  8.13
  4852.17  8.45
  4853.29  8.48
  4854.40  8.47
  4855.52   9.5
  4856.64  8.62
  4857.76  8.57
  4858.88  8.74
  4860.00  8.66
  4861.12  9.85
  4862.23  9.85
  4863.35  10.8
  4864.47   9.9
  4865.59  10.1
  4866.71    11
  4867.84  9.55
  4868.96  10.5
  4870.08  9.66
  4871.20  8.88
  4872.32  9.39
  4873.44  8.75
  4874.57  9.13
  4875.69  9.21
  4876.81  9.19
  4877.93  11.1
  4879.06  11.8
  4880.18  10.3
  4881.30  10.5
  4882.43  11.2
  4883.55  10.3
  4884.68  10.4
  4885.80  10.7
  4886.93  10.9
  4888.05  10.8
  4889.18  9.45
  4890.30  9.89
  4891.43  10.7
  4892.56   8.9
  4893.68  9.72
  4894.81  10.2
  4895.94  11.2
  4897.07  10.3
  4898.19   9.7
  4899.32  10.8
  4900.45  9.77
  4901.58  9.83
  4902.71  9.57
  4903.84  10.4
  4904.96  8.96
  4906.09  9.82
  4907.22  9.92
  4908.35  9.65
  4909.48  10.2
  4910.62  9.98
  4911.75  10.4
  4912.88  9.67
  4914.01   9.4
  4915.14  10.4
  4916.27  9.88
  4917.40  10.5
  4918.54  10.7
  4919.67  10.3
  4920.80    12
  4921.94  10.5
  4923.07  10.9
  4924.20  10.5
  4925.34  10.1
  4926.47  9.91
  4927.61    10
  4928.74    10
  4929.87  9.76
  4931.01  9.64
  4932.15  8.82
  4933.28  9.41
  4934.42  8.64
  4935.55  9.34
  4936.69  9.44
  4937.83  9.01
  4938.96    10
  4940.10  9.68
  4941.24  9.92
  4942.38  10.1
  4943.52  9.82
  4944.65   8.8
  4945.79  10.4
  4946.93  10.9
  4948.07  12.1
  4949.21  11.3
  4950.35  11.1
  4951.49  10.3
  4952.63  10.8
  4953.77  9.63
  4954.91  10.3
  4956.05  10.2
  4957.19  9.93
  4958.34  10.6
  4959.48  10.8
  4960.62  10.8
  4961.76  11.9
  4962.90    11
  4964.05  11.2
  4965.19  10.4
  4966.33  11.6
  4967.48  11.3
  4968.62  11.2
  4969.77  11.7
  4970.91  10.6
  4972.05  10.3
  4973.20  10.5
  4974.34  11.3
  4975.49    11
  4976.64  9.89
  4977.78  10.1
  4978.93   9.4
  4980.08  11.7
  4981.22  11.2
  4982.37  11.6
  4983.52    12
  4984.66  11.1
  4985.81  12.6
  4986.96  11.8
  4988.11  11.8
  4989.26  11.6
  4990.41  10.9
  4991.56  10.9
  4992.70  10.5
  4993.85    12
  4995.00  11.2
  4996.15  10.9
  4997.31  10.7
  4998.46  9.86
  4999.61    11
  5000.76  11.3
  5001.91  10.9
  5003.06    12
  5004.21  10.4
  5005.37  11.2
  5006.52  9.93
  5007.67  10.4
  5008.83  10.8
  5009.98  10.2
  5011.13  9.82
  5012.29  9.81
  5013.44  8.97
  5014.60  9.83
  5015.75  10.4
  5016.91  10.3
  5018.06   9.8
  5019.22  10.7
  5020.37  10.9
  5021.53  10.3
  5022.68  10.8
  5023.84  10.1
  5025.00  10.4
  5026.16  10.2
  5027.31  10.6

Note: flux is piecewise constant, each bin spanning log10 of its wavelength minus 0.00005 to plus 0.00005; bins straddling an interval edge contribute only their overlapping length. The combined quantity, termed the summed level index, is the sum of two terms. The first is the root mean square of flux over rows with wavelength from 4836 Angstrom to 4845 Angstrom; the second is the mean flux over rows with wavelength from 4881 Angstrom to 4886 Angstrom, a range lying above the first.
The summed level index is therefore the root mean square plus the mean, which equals 19.8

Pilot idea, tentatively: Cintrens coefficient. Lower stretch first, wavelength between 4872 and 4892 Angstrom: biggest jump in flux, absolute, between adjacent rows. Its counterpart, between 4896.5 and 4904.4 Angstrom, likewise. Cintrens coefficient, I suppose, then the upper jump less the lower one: -0.81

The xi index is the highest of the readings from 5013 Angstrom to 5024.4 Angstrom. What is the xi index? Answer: 10.9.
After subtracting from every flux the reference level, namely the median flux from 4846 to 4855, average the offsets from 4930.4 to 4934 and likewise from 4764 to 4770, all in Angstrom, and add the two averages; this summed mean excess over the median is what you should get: -1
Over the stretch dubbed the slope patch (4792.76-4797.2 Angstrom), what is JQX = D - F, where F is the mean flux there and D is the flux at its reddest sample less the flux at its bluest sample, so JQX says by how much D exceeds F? -11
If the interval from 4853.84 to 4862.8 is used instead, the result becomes -8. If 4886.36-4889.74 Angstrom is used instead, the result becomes -12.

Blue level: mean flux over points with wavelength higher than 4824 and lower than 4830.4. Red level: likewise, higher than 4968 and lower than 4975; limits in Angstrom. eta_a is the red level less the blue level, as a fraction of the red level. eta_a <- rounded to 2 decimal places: 0.04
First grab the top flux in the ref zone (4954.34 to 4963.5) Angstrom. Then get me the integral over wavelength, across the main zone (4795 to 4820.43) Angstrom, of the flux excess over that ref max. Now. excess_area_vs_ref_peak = -77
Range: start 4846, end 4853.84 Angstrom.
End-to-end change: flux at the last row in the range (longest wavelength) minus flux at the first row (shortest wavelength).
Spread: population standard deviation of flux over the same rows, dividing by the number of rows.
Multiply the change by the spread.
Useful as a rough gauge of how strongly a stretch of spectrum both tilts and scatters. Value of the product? -1.3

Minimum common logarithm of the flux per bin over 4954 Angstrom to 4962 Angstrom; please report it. 1.00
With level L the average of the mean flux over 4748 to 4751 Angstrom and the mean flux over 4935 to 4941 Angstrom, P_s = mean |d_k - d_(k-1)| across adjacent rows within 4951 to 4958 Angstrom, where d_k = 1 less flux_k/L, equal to 0.060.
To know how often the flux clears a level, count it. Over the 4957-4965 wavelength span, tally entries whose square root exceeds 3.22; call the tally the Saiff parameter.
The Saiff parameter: 6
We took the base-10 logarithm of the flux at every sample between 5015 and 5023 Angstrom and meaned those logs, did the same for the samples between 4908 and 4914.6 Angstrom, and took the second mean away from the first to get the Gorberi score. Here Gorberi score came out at 0.025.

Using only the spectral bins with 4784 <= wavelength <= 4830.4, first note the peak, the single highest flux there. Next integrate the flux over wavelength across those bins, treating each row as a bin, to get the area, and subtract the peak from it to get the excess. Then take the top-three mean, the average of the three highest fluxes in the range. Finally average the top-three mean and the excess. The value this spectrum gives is 215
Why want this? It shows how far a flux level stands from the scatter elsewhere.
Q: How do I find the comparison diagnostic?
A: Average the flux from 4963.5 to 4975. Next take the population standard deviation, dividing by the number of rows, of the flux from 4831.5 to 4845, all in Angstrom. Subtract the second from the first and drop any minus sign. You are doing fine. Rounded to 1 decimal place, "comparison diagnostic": 10.2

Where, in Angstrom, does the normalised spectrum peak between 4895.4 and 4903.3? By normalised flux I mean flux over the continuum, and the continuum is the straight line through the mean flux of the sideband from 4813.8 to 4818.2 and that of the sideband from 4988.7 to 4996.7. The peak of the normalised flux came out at 4895.94 Angstrom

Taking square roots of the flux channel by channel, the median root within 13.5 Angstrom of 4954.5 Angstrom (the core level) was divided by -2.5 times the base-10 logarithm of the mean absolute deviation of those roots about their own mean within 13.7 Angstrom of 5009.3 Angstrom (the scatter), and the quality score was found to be 1.18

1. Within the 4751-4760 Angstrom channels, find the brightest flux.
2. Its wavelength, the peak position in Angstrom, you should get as 4751.56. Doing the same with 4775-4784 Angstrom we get 4776.79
